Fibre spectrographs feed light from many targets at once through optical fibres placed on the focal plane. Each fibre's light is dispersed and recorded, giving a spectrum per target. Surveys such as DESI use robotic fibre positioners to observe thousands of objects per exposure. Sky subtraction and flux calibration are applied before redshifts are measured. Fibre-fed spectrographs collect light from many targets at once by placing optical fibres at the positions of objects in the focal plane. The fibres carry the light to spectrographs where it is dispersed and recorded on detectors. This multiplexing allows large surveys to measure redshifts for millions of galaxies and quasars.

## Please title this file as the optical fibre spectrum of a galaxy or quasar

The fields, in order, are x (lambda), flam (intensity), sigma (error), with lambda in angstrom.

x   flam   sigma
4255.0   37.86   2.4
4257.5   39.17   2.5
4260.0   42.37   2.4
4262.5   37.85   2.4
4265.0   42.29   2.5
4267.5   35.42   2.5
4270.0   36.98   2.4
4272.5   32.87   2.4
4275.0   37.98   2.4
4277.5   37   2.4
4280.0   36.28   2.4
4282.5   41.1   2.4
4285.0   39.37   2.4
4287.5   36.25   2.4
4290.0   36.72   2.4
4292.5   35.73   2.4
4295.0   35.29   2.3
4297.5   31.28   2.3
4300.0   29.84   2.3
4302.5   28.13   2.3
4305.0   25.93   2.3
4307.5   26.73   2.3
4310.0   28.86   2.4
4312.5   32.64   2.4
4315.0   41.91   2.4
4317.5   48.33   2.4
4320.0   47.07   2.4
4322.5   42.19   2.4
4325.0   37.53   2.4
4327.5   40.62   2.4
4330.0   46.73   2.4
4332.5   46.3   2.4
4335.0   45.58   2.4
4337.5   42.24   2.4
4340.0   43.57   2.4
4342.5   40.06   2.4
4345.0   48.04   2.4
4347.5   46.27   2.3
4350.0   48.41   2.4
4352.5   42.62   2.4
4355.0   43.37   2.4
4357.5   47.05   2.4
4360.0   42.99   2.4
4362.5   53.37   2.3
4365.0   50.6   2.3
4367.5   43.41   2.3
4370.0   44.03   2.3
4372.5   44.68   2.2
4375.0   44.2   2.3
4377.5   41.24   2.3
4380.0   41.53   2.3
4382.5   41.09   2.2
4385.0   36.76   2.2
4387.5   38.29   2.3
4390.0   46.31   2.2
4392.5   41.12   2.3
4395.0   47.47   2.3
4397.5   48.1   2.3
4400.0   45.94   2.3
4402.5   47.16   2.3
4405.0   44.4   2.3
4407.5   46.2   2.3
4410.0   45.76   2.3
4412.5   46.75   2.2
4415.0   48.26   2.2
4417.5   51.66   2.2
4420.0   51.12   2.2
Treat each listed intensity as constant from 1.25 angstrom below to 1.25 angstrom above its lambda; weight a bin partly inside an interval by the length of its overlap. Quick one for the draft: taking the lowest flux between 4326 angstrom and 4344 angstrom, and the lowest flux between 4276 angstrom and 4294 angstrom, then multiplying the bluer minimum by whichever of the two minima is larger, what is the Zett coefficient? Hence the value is 1431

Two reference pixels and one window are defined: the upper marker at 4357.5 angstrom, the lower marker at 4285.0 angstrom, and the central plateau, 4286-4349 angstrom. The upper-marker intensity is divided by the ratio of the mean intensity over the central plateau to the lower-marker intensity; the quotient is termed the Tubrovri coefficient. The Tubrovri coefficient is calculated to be 48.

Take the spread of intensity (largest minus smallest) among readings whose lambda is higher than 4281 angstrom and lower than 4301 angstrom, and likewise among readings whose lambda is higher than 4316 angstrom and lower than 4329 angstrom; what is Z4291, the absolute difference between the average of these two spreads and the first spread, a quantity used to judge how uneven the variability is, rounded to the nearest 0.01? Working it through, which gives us 0.23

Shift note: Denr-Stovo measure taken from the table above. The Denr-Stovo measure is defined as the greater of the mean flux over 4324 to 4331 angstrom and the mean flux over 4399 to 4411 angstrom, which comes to 45.9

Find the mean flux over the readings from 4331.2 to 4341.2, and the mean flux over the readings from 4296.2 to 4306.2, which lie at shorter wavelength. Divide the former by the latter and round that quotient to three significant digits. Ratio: 1.54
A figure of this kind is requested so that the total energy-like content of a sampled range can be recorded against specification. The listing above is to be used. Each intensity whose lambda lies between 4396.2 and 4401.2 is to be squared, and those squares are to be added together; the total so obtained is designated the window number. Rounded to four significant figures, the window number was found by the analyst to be 4424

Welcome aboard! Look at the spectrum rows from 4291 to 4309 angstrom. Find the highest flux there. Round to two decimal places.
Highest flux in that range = 35.73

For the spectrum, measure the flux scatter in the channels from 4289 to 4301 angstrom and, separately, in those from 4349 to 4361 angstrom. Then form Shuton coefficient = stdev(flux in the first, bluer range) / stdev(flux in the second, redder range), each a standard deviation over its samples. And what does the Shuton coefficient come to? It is 1.1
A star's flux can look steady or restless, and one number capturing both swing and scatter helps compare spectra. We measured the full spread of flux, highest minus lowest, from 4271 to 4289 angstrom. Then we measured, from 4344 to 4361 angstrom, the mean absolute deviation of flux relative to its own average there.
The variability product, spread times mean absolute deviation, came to 17.9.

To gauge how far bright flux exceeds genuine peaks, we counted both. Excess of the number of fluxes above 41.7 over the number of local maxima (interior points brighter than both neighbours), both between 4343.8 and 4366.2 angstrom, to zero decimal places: 6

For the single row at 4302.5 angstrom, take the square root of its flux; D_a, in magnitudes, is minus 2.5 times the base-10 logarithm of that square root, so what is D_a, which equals -1.81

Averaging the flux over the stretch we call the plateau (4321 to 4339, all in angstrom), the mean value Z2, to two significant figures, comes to 43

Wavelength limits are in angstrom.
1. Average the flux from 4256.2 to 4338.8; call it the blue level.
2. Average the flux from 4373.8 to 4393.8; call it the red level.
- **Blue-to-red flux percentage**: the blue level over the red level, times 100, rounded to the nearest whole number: 91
